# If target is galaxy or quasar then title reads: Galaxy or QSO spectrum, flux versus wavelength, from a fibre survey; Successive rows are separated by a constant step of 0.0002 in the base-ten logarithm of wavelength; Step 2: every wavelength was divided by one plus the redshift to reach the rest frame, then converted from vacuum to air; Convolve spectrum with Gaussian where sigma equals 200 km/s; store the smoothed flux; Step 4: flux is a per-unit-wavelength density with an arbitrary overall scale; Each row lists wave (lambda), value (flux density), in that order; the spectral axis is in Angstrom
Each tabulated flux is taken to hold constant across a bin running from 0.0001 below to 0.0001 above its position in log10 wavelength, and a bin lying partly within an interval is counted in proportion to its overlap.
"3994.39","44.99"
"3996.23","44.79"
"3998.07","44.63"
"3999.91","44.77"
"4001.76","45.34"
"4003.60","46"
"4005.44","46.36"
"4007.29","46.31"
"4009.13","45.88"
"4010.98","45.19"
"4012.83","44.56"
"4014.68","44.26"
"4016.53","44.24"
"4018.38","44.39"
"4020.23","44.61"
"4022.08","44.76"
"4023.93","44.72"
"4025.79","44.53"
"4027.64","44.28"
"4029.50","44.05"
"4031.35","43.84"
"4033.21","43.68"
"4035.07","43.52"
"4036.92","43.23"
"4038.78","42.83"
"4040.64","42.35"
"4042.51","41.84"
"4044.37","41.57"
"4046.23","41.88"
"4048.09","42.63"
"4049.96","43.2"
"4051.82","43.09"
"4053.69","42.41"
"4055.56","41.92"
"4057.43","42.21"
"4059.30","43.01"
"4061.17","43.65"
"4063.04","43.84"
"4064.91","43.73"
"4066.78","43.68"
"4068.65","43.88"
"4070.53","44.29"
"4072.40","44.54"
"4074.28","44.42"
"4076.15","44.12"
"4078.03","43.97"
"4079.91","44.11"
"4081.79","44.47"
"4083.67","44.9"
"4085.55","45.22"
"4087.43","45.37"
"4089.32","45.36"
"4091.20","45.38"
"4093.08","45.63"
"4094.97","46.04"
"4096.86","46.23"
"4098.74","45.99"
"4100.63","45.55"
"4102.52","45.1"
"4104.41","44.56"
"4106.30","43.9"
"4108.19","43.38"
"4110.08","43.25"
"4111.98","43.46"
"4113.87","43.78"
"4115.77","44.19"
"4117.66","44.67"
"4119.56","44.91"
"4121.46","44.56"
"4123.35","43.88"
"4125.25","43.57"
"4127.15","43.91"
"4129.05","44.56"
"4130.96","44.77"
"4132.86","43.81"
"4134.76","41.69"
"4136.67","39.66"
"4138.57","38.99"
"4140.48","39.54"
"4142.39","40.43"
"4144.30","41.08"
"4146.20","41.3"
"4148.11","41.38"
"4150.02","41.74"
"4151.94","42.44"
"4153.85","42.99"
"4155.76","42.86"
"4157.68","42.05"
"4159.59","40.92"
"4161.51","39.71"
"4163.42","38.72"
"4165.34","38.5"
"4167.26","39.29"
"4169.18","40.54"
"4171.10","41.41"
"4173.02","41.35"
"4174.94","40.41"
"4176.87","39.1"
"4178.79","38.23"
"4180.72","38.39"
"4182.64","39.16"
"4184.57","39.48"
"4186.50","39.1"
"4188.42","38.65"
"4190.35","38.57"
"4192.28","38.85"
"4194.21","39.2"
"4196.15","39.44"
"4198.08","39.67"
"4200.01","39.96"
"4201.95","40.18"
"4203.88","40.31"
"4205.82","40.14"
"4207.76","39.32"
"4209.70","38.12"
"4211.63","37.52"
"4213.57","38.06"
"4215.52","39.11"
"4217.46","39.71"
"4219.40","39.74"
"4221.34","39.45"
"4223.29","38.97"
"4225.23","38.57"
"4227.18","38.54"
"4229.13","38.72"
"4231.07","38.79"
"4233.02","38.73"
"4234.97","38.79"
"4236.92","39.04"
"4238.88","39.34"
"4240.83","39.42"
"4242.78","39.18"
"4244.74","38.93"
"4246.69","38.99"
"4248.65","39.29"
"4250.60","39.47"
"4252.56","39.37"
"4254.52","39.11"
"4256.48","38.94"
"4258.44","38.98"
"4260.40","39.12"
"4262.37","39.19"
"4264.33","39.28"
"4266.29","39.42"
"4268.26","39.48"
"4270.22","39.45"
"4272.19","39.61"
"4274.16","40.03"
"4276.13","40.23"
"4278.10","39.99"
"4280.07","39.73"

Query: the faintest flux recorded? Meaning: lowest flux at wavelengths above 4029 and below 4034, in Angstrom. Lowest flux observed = 43.68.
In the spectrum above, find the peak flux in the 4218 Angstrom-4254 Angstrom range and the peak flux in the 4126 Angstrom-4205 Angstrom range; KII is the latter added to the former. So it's 84.5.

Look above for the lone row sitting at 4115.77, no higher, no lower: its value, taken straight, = 44.19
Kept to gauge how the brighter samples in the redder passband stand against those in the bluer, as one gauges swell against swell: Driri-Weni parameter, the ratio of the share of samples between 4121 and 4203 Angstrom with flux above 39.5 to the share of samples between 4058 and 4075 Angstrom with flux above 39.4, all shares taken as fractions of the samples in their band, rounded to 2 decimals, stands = 0.65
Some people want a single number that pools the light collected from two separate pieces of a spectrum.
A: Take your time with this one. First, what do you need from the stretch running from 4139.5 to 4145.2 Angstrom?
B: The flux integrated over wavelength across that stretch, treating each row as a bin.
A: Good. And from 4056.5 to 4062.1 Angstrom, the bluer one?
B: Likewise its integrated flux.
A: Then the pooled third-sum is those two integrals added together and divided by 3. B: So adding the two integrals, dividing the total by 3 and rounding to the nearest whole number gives 157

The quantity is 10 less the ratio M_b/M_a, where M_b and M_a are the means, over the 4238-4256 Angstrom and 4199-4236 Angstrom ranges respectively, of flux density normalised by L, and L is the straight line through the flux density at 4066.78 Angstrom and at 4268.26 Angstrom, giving 8.98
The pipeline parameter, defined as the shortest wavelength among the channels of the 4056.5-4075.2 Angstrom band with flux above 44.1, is 4070.53 Angstrom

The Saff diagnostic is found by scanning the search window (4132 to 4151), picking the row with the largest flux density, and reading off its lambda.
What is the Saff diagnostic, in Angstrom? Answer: 4132.86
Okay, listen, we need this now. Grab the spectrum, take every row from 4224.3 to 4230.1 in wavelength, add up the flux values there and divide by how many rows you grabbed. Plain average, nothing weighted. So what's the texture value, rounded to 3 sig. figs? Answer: 38.6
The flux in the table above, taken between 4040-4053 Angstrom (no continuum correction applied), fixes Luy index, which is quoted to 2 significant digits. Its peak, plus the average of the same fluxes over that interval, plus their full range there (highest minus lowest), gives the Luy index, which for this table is 87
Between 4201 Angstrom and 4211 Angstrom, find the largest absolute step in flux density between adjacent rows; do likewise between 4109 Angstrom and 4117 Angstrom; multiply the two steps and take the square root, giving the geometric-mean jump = 0.7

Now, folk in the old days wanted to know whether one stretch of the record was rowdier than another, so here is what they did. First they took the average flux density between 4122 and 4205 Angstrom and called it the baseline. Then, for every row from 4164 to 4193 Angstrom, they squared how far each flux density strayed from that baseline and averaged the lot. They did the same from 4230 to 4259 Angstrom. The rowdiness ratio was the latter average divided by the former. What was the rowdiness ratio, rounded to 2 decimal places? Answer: 0.98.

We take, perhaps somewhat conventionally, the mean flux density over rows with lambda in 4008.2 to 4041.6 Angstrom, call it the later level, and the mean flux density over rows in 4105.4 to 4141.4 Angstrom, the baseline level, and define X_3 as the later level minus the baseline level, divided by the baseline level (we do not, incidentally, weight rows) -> 0.023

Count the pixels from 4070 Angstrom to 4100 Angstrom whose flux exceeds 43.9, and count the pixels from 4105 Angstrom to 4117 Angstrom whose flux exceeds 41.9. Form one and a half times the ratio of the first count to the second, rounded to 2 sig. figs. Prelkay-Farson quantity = 4.0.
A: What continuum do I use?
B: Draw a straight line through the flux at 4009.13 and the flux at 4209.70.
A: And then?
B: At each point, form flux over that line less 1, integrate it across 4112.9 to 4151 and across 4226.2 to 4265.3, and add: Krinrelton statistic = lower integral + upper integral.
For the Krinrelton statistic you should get 3.9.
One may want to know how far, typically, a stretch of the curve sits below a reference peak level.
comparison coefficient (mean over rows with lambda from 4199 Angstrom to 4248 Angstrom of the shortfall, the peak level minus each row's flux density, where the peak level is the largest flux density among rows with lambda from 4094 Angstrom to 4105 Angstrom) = 7.1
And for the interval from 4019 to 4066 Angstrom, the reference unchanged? 3.0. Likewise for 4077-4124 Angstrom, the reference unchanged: 1.5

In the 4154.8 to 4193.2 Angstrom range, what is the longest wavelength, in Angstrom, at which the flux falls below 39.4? 4192.28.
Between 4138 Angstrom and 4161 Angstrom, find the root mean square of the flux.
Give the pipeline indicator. 41.3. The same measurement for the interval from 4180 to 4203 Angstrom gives 39.2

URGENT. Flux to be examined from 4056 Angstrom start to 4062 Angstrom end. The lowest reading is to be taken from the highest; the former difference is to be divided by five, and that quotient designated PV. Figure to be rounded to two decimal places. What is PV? 0.29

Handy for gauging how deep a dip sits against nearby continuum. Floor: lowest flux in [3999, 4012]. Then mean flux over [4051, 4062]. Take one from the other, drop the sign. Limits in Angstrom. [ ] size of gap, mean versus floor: 2.1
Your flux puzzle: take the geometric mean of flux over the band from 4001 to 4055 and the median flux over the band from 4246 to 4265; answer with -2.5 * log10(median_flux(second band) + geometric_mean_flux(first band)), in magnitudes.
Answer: -4.80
